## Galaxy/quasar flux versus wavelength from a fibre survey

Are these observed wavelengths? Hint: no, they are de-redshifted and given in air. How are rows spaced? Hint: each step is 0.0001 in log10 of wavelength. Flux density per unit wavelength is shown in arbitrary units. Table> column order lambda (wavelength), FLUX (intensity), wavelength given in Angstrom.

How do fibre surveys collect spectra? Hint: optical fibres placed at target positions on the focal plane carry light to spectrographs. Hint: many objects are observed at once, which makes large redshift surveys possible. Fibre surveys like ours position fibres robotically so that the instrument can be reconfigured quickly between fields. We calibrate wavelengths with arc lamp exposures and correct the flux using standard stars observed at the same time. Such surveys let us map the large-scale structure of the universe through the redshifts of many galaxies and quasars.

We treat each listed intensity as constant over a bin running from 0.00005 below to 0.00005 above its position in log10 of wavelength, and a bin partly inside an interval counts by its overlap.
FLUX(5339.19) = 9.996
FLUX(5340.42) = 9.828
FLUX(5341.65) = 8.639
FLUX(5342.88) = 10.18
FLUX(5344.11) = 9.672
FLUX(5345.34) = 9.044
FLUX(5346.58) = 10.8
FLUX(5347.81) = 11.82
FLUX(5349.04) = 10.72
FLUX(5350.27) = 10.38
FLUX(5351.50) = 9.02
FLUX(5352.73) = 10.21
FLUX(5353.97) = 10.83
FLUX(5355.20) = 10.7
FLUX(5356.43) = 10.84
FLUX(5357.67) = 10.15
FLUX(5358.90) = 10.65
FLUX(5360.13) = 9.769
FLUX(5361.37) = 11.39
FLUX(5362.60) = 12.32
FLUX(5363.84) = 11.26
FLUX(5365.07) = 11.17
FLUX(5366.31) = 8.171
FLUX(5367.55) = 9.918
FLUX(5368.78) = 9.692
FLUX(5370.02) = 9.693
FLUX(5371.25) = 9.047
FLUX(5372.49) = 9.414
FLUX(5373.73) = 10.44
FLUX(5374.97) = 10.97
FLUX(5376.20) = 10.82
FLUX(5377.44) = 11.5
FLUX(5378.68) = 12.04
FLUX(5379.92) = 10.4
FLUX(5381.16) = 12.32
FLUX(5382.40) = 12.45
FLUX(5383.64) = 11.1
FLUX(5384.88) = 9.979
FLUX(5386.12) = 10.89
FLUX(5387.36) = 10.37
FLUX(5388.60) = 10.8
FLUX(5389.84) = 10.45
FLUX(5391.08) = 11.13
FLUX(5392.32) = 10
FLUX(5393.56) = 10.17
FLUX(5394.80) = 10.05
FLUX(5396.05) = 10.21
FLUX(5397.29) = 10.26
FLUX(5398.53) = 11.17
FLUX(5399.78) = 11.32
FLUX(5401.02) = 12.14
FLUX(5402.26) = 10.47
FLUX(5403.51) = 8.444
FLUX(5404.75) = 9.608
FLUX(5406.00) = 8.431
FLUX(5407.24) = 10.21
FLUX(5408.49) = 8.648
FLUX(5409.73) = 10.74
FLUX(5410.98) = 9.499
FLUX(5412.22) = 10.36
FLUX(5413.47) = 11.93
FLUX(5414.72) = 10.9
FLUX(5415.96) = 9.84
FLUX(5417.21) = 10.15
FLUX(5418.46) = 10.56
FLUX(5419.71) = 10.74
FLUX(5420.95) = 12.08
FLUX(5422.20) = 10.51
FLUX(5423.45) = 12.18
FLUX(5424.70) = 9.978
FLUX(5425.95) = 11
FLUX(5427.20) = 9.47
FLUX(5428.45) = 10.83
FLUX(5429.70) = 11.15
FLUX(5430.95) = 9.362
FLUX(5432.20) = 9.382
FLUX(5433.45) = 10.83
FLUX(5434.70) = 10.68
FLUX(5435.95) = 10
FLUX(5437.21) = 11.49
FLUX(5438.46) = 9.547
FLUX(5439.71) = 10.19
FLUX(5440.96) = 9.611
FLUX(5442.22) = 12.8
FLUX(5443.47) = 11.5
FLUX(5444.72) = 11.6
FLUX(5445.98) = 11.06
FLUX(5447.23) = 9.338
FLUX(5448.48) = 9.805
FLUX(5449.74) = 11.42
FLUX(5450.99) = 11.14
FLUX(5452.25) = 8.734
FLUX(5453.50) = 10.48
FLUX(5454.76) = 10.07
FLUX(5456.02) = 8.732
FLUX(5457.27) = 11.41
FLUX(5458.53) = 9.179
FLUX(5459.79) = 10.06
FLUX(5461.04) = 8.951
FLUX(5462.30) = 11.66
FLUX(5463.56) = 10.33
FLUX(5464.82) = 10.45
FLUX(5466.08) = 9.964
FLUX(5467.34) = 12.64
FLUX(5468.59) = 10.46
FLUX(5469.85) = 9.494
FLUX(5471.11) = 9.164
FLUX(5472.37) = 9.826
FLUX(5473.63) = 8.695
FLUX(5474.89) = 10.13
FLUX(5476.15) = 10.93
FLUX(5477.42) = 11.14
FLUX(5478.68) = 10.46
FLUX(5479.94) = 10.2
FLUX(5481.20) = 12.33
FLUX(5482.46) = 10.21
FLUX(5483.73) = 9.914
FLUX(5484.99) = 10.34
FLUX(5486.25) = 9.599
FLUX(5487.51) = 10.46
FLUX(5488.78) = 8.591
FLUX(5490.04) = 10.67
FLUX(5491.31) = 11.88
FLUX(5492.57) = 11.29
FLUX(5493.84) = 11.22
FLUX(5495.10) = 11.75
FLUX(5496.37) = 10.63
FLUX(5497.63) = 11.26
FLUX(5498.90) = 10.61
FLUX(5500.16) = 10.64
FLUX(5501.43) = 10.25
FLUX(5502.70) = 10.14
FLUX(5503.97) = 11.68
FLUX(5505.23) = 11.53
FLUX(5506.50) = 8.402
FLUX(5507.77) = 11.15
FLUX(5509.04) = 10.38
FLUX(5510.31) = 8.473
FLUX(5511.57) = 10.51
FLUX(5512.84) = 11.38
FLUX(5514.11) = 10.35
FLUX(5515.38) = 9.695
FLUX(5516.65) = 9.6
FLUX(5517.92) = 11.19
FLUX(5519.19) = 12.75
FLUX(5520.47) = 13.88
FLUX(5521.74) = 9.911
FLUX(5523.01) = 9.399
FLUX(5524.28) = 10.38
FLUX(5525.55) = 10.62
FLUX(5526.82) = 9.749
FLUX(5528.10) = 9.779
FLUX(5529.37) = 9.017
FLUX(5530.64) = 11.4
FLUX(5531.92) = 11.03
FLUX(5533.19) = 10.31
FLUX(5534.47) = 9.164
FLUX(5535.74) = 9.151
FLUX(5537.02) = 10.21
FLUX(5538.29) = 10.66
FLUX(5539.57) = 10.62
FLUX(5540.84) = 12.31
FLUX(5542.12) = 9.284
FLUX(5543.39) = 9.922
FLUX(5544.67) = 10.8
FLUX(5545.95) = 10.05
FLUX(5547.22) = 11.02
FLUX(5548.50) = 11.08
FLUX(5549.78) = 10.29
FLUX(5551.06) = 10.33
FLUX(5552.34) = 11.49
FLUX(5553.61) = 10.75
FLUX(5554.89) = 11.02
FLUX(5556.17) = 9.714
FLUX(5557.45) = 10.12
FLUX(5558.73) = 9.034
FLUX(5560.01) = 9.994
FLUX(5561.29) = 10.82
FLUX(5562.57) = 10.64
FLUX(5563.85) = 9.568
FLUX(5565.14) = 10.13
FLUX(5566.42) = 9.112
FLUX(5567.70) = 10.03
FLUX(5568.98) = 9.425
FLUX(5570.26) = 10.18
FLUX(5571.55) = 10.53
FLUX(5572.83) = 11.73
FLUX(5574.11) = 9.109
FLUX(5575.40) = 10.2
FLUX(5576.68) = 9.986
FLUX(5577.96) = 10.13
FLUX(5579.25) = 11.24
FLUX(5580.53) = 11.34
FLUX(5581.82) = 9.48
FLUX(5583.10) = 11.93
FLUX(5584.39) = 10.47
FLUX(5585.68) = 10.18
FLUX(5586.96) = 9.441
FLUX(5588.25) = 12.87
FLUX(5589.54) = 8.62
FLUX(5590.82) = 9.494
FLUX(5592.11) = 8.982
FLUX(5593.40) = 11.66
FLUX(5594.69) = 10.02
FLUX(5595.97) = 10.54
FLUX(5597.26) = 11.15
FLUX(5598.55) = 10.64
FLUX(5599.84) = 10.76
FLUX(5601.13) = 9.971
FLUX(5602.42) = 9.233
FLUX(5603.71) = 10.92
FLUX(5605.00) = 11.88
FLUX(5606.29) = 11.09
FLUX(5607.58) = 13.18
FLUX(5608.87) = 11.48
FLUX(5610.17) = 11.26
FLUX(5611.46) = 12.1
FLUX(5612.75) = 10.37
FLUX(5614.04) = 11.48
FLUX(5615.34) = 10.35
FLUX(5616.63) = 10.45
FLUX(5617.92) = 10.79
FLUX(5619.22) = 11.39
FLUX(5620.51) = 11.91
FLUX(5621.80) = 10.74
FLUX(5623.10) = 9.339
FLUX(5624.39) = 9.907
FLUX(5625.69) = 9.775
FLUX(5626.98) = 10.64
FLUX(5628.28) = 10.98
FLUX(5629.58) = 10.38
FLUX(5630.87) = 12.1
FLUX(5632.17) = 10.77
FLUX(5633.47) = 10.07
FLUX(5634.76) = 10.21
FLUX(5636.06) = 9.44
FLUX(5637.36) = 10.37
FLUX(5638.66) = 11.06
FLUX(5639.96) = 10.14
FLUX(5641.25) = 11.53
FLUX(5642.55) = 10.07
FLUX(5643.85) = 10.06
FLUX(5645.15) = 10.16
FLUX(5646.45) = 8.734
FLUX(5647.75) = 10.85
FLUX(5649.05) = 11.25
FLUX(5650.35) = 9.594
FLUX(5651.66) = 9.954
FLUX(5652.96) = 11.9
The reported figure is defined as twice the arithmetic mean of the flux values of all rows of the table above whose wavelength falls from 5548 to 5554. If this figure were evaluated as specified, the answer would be 21.58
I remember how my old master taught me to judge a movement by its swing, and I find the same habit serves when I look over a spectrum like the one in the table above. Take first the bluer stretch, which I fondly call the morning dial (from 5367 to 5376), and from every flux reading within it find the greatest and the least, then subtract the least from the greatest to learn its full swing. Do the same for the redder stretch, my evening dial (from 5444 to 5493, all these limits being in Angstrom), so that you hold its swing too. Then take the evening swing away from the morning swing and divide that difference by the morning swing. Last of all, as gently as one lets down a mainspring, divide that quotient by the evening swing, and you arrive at -0.27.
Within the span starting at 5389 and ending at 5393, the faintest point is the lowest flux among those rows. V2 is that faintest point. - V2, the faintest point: 10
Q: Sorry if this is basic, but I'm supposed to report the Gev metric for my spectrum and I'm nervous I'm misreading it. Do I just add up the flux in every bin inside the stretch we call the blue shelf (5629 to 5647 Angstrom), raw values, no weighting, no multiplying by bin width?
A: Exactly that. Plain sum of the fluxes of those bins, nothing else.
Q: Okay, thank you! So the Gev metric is 145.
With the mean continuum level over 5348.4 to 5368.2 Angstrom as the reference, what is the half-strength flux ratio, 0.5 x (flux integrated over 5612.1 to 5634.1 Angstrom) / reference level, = 11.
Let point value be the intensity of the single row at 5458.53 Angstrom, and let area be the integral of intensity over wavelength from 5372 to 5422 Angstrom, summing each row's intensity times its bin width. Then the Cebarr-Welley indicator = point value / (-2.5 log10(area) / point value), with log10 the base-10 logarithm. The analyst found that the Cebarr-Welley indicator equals -12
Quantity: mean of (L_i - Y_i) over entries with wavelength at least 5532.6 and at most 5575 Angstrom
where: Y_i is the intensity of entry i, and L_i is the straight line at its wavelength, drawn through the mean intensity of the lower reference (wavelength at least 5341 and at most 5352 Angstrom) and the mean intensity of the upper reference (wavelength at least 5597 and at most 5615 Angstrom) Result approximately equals 0.6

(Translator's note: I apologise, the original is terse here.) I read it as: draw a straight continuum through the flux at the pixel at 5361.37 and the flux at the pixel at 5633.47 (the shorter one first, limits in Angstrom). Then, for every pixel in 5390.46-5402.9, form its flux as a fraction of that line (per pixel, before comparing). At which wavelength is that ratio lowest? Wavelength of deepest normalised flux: 5392.32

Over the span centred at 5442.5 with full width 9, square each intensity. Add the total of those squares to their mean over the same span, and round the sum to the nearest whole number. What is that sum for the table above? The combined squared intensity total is 960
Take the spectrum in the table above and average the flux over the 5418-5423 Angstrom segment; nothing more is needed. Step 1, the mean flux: 11.0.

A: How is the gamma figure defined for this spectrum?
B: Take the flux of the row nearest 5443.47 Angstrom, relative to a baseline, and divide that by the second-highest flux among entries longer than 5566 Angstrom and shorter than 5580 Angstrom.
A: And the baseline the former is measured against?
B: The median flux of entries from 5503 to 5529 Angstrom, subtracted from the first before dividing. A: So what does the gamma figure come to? 0.10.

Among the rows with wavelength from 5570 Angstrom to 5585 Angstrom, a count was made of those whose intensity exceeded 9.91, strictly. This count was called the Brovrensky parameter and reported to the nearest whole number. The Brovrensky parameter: 10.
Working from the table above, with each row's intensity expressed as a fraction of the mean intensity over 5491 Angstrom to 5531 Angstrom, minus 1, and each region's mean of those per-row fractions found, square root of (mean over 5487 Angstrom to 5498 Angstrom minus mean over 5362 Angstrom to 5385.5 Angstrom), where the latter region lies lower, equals 0.13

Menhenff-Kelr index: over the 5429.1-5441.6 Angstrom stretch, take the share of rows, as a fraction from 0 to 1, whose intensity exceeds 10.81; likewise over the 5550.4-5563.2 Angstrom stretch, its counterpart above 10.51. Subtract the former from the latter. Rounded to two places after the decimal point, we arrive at 0.20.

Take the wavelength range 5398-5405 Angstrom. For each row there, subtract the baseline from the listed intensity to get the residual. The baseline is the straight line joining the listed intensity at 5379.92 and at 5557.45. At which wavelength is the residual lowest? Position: 5403.51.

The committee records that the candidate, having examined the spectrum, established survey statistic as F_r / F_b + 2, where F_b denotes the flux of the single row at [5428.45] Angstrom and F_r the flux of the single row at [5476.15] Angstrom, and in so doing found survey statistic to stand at 3.01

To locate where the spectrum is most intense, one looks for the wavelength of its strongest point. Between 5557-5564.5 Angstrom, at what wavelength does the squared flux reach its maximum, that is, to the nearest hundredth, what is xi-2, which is 5561.29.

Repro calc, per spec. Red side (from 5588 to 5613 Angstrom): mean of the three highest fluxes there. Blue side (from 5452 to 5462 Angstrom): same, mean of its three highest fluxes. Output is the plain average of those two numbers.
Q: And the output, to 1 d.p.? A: 11.7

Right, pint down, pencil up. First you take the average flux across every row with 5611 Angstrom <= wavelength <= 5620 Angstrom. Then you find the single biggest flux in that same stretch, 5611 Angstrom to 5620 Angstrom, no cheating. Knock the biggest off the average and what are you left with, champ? -1.1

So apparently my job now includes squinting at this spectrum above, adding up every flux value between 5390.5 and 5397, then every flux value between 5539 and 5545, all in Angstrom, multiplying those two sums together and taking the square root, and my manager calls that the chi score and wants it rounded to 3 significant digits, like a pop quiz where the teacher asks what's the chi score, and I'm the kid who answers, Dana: 52.2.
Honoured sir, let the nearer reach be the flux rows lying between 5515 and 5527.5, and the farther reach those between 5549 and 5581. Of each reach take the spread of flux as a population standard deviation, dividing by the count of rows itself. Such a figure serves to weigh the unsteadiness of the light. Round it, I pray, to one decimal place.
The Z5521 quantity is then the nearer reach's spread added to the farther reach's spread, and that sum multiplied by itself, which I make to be 4.6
